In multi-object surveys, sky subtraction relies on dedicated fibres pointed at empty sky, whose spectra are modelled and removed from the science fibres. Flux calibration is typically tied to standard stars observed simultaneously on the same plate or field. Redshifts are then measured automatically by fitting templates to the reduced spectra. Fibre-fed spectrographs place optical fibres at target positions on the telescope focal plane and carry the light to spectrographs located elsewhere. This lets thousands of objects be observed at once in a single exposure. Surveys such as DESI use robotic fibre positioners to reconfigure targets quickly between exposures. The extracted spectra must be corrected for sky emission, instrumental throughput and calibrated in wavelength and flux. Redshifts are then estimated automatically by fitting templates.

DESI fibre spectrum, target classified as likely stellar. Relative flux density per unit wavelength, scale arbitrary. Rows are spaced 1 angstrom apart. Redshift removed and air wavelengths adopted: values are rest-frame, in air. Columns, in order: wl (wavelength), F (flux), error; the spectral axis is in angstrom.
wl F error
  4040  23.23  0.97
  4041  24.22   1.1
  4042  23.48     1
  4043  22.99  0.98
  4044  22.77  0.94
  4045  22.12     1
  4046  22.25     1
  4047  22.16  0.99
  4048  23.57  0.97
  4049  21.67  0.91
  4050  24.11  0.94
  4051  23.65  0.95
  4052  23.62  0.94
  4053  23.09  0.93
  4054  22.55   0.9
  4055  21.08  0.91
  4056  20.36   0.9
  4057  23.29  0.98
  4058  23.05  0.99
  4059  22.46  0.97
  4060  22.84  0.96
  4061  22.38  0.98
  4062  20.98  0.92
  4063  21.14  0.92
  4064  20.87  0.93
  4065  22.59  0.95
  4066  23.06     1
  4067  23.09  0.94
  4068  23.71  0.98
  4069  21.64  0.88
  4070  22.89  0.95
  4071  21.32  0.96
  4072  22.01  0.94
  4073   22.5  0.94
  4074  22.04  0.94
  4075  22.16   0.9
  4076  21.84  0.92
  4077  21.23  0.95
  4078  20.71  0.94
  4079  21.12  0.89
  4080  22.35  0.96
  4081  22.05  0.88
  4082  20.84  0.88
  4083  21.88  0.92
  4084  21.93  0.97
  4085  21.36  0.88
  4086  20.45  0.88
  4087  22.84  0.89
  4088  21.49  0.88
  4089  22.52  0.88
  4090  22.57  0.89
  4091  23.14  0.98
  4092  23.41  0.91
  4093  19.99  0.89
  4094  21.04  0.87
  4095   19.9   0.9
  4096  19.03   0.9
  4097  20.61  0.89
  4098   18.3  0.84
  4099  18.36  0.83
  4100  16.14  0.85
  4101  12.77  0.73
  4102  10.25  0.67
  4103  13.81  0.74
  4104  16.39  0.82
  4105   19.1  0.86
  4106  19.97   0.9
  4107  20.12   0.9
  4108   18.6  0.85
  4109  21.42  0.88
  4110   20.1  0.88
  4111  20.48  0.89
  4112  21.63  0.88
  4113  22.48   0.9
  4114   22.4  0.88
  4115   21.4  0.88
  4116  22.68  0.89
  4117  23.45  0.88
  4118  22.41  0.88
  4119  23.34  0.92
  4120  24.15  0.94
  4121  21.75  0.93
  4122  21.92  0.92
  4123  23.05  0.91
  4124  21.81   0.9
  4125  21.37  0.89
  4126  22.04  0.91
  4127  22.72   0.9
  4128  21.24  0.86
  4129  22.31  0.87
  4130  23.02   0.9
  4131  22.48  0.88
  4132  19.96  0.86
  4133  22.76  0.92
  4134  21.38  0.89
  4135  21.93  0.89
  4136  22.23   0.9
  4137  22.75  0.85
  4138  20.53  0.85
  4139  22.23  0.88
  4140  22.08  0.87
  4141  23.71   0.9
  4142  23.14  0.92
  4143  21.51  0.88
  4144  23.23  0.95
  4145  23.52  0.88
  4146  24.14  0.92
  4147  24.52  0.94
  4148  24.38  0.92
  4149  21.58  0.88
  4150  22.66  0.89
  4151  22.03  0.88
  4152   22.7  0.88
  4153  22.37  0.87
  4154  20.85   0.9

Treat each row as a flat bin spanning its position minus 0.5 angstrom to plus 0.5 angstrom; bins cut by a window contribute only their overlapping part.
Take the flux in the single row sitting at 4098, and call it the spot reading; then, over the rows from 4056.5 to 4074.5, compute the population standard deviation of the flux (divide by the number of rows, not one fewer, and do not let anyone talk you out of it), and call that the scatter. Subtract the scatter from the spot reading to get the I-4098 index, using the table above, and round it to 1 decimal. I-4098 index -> 17.5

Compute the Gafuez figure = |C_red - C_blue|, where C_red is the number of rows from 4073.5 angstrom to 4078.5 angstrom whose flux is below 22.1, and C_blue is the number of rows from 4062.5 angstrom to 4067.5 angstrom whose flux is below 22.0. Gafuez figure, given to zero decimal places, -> 2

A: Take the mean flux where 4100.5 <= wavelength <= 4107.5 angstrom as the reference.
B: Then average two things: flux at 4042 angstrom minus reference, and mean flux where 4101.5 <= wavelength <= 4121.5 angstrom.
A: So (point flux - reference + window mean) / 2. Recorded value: 13.9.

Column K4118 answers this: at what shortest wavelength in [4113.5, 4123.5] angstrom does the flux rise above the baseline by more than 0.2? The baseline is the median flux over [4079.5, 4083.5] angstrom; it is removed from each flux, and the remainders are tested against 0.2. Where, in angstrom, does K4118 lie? 4114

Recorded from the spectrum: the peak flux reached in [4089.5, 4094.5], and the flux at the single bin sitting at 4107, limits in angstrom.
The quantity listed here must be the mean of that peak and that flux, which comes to 21.8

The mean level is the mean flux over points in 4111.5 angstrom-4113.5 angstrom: 22.1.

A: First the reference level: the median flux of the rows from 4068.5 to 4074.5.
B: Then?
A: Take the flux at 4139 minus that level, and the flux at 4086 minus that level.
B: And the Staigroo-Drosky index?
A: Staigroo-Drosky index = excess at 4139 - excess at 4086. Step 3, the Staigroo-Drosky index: 1.8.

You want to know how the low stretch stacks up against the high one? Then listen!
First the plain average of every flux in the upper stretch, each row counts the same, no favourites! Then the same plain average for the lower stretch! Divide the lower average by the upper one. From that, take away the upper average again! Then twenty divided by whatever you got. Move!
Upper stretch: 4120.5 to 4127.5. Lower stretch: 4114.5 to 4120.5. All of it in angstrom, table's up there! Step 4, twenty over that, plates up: -0.950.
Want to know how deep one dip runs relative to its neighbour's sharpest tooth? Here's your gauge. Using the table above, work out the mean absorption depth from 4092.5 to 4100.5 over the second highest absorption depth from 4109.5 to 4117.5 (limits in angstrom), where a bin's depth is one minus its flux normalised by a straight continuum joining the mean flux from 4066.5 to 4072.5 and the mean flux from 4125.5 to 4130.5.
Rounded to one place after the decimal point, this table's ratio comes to 1.7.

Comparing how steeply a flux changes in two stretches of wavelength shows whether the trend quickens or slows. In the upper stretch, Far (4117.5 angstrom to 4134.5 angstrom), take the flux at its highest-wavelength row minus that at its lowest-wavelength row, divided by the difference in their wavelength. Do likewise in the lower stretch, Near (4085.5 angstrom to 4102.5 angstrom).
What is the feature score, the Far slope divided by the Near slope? 0.1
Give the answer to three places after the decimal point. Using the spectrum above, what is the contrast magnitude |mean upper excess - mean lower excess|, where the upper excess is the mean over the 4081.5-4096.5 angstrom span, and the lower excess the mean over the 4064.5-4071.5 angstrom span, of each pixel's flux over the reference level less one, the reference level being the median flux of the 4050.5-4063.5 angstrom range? 0.050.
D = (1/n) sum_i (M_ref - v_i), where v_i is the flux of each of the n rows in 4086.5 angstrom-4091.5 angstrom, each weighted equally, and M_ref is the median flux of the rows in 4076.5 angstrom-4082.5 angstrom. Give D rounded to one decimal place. -1.3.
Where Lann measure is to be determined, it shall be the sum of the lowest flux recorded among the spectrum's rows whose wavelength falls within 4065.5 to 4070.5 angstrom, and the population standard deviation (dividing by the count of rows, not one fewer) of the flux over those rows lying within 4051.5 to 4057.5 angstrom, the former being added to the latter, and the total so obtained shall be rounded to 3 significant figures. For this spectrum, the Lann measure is 22.8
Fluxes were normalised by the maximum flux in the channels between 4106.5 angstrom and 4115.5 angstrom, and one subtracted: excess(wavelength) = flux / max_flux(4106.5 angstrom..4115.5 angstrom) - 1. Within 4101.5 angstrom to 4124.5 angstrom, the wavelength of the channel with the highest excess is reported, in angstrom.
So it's 4120 angstrom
